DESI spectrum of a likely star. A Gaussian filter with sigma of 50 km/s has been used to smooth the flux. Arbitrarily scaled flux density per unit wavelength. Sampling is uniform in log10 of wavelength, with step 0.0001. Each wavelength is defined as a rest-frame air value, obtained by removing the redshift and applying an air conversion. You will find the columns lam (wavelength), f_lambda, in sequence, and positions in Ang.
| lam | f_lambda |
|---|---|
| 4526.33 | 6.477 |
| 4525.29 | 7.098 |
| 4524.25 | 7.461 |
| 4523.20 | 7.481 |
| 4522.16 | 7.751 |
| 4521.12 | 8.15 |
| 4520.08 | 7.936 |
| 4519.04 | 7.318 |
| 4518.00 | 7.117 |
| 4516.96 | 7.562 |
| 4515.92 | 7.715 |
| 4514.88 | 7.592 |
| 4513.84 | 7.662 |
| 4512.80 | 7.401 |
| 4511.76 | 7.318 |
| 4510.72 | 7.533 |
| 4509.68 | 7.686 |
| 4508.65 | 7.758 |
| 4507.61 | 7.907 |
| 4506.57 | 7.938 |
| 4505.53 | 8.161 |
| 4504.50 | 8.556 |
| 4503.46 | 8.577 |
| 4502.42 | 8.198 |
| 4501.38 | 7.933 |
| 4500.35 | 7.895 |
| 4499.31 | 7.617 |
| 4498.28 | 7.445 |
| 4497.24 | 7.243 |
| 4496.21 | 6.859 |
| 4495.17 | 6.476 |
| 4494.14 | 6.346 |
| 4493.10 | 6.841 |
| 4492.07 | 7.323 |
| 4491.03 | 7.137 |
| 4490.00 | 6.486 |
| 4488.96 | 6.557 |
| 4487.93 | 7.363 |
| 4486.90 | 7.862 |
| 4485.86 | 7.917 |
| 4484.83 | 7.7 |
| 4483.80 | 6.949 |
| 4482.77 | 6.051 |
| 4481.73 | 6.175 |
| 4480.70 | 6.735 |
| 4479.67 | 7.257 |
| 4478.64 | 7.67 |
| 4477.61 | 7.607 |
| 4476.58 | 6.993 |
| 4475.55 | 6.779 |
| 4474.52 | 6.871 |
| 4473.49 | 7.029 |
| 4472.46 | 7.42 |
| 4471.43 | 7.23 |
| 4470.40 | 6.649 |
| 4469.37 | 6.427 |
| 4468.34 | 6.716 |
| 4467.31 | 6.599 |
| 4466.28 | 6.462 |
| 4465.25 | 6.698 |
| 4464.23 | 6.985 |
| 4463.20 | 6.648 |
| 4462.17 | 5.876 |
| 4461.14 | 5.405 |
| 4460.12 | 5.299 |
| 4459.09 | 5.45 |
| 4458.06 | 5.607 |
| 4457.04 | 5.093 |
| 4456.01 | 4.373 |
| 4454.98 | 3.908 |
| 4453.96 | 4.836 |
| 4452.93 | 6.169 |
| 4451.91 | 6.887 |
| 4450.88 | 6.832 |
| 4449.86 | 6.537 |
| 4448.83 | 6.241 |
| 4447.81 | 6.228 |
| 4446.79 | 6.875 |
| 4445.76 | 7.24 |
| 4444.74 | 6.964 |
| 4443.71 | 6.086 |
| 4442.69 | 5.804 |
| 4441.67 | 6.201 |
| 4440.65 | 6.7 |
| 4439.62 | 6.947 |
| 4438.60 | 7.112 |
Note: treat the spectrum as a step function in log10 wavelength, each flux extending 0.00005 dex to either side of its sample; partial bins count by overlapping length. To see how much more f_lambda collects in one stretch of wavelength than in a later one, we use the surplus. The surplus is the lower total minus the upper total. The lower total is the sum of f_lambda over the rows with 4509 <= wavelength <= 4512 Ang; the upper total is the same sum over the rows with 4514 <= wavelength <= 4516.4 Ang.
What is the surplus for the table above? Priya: 7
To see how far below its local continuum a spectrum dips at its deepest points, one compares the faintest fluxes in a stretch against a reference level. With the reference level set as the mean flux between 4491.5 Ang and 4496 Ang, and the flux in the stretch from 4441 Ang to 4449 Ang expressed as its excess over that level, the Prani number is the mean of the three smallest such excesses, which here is -0.7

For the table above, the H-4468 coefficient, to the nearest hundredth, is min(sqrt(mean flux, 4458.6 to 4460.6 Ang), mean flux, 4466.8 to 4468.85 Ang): 2.32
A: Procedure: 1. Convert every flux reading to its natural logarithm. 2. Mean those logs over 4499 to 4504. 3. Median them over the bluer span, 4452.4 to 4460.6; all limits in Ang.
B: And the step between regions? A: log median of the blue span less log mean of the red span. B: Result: -0.44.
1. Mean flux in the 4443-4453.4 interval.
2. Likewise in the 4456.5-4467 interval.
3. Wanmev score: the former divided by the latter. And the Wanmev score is 1.11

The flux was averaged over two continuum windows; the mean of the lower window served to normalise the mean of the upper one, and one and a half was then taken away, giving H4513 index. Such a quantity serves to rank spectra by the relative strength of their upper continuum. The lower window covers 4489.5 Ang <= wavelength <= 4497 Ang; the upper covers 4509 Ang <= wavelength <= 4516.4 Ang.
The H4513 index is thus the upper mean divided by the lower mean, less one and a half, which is -0.39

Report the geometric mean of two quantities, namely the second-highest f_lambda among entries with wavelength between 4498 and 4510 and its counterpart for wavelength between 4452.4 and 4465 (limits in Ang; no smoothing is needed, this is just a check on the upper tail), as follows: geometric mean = 7.54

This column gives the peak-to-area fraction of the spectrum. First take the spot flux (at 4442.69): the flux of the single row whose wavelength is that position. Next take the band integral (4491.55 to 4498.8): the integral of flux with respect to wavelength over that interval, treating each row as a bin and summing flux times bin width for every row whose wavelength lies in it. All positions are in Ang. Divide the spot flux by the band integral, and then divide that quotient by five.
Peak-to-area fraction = 0.0231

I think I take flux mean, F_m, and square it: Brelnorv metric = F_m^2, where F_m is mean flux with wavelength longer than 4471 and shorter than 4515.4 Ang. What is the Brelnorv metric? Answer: 54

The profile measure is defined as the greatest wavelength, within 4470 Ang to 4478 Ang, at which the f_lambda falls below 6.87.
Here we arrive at 4475.55 Ang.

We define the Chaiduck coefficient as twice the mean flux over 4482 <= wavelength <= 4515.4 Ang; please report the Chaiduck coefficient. 14.9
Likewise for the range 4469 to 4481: 14.1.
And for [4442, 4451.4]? 13.1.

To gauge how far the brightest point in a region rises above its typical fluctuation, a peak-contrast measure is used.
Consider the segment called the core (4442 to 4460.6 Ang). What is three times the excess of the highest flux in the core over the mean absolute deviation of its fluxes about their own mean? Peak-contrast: 19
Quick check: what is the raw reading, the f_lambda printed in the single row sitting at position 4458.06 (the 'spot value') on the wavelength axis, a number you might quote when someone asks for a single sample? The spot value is 5.607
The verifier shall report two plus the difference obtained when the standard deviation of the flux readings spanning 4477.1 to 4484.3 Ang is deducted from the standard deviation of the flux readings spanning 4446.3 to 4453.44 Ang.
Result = 1.7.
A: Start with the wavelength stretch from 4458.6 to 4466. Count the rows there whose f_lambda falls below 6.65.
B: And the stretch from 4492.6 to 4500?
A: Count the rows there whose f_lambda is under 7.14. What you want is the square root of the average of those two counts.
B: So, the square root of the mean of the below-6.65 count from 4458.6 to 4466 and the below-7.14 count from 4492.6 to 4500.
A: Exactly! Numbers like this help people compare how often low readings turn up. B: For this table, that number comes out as 2.1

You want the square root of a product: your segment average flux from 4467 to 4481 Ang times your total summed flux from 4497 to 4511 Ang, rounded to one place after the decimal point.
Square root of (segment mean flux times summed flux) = 27.8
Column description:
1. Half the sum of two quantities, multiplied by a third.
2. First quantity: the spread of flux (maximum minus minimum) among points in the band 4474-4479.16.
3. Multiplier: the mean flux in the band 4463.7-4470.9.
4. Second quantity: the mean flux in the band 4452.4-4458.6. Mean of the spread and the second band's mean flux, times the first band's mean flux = 20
